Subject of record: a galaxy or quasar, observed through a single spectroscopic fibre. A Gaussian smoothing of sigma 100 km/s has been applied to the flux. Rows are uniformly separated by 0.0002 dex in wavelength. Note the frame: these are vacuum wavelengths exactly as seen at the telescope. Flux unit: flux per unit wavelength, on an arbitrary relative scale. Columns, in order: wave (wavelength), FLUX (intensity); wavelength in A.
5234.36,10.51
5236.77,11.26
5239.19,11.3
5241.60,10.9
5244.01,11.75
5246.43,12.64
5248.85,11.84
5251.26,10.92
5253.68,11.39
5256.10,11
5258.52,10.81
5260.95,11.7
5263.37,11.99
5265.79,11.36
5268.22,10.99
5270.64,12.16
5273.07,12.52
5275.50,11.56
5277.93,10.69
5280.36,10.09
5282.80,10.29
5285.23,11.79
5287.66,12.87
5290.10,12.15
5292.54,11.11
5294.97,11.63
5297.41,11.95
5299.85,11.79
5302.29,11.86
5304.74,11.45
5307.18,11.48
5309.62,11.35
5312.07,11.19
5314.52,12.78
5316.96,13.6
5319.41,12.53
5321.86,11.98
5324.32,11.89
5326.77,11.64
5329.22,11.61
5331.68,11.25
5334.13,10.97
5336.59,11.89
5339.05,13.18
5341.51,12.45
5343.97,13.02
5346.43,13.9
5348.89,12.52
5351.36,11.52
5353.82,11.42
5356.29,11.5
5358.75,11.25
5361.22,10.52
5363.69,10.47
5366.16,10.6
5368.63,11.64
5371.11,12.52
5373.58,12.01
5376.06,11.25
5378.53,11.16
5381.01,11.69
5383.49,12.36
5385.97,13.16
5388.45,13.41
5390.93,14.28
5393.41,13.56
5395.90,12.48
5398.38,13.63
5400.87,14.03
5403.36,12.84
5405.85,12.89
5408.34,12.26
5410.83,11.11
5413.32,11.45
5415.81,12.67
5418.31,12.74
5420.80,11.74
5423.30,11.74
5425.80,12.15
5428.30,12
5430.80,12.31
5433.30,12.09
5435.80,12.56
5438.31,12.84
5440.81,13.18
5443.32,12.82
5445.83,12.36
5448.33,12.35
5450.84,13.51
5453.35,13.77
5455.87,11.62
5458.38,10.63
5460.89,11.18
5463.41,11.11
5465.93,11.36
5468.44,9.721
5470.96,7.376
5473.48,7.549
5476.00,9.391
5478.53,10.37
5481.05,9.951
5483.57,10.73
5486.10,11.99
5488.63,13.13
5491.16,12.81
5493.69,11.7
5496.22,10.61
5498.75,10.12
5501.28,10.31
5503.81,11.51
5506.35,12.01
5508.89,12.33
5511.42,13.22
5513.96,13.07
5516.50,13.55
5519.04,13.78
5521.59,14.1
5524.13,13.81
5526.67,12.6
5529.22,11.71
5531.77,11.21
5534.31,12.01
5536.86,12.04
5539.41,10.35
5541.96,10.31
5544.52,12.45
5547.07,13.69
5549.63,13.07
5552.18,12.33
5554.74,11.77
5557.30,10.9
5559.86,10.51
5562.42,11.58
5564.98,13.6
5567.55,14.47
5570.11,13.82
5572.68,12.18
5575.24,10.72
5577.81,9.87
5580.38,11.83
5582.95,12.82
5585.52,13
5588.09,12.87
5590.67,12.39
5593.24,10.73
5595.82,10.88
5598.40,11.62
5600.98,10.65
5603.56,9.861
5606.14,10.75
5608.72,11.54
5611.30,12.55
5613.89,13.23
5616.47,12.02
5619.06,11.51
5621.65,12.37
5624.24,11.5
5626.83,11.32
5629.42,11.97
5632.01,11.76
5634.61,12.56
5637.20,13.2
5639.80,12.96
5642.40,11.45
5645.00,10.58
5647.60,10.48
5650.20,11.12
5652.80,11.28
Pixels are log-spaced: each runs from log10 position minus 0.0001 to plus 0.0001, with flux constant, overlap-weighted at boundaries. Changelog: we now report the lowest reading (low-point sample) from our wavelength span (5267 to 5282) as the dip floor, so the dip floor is 10.09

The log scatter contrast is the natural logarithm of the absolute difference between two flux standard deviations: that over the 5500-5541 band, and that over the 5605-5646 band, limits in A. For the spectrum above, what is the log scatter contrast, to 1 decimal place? -1.0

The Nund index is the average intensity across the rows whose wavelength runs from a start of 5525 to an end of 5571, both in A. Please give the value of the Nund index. 12.1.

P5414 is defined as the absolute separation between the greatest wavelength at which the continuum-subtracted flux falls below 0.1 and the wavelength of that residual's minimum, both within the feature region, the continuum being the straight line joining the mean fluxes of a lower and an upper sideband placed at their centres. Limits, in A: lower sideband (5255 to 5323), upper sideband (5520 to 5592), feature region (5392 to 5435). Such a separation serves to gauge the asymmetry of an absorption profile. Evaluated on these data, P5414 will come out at 17.5 A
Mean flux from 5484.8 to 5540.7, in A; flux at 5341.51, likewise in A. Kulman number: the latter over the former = 1.02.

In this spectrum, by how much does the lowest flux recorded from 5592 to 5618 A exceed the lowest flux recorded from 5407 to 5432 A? -1.2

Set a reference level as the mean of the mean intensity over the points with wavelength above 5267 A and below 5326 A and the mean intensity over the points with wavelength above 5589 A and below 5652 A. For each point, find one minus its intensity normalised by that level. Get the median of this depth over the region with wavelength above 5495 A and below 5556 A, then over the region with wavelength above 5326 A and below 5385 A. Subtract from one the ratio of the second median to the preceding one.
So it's 1.1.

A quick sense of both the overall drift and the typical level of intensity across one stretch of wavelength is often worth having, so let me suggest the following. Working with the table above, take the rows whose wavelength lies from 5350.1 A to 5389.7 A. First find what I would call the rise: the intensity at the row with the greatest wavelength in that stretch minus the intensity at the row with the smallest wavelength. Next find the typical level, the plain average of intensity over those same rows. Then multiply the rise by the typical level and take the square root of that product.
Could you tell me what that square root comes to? 4.7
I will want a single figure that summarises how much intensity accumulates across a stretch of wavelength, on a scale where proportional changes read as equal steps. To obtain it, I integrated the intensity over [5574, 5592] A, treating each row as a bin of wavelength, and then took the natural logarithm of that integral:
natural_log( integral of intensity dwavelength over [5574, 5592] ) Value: 5.369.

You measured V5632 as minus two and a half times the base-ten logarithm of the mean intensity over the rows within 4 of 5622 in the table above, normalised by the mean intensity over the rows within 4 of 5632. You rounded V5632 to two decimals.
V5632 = 0.03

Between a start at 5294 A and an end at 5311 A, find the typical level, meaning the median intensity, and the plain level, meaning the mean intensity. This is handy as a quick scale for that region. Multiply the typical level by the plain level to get 135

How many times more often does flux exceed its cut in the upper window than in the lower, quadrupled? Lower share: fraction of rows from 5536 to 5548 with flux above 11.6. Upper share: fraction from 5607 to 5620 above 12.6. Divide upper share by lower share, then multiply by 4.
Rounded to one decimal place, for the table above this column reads 1.3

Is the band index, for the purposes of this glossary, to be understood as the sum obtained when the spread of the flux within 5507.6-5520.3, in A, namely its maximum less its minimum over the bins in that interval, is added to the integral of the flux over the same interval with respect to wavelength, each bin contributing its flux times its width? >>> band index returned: 169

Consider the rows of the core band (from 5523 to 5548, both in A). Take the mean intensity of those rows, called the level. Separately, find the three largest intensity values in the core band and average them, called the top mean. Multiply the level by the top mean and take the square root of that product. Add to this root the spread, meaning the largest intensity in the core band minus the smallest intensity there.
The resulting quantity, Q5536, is 16.2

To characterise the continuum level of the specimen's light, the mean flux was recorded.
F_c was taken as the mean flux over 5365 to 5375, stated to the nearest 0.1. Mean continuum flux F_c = 11.7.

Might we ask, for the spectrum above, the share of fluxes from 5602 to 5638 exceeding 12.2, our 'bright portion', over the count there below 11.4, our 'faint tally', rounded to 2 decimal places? 0.12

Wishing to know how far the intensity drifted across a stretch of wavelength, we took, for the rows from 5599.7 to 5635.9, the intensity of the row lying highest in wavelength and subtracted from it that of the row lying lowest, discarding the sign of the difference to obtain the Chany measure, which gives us 1.9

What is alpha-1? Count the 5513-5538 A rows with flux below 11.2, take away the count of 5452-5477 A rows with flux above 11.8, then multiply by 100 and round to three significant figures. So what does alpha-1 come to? -100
